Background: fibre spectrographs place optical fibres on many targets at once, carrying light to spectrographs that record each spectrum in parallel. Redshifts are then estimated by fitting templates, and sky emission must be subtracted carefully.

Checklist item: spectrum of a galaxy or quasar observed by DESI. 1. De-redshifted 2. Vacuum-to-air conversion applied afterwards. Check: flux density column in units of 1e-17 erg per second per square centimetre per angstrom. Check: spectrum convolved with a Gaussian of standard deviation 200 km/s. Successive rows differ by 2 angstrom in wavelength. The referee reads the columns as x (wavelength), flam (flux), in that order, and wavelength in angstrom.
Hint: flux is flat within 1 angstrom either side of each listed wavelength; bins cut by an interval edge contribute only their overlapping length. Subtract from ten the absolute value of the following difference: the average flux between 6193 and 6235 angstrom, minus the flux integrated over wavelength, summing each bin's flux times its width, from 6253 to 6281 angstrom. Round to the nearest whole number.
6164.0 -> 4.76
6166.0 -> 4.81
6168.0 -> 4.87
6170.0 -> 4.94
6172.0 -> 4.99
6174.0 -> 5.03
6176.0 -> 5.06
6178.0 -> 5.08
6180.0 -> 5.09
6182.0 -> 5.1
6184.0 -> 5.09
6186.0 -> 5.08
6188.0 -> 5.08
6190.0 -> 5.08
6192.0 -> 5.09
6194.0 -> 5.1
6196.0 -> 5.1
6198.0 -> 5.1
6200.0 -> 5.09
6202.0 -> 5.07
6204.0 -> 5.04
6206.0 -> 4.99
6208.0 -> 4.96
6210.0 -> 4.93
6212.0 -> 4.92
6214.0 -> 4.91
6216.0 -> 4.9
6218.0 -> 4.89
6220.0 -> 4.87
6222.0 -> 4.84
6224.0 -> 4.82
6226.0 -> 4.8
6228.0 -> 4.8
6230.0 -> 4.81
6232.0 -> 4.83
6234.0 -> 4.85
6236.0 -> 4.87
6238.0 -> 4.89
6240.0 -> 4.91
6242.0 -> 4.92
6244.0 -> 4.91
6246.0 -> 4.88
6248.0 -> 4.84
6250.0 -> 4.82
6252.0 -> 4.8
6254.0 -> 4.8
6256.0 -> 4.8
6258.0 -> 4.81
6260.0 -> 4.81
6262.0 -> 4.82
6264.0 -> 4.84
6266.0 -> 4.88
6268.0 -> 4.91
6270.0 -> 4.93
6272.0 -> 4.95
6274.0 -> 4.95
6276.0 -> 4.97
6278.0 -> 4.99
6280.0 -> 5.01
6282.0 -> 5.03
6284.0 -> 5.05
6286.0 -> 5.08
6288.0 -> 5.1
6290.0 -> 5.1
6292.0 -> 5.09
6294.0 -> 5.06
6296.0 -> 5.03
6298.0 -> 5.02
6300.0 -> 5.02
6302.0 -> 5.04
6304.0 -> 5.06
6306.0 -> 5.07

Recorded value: -122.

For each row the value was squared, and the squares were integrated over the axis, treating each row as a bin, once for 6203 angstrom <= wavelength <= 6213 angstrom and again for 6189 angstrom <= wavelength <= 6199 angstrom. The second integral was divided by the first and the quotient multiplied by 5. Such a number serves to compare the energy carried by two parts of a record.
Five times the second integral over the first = 5.3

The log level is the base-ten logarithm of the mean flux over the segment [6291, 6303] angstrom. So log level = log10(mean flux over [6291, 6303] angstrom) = 0.703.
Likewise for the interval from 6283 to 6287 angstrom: 0.705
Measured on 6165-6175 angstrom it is 0.693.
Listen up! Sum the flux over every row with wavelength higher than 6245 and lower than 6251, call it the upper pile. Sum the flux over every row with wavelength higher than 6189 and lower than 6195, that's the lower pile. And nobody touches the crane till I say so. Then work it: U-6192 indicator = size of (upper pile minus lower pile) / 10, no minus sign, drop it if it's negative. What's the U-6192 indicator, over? 0.073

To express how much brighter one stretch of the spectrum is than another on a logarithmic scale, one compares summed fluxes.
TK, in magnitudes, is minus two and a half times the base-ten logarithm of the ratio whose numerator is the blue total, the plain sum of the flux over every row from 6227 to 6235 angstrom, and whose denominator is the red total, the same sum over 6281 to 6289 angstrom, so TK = 0.05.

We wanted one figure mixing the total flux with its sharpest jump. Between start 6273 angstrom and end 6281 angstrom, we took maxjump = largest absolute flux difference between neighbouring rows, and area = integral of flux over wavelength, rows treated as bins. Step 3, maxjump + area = 39.9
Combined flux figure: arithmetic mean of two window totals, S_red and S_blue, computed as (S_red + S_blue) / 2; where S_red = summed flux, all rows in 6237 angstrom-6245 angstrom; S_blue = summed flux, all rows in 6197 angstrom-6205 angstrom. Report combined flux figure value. 20.0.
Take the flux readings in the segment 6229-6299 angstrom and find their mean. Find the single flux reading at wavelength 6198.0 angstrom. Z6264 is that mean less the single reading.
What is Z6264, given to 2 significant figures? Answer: -0.18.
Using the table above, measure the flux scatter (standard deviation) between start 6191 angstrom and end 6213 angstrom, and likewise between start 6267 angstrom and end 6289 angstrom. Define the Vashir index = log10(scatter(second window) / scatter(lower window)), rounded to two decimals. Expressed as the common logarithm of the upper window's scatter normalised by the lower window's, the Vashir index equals -0.06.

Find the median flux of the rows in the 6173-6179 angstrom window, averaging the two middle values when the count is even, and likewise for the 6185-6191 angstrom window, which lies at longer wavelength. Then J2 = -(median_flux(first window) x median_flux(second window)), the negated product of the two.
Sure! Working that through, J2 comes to -25.7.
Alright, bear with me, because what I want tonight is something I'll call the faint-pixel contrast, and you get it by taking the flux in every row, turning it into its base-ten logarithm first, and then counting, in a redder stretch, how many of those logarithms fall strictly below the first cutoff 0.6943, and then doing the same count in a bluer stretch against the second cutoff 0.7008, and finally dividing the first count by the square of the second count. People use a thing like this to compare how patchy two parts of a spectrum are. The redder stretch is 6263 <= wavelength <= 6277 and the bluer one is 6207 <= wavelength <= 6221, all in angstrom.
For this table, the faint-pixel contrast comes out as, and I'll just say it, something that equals 0.082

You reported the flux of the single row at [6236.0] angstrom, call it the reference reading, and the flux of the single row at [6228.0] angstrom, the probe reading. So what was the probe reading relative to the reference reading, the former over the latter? 0.986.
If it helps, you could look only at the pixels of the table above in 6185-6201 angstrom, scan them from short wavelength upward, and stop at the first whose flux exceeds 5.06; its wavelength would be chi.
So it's 6186.0 angstrom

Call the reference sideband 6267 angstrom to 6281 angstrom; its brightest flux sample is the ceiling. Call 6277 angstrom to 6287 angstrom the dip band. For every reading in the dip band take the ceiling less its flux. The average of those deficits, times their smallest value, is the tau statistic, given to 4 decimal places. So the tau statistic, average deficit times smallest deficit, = 0.0015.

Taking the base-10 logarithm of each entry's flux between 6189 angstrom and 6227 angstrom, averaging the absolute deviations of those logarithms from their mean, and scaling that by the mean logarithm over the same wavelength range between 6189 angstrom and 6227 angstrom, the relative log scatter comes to 0.012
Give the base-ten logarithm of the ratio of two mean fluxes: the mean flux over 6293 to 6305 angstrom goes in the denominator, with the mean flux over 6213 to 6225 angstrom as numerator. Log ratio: -0.015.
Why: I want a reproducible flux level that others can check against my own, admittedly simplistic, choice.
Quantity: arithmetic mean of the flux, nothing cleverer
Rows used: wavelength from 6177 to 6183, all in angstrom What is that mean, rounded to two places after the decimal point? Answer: 5.09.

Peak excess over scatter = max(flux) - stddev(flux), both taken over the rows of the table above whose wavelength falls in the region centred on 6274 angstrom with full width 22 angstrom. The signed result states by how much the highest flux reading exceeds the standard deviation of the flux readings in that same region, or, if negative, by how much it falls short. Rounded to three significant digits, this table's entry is 4.99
